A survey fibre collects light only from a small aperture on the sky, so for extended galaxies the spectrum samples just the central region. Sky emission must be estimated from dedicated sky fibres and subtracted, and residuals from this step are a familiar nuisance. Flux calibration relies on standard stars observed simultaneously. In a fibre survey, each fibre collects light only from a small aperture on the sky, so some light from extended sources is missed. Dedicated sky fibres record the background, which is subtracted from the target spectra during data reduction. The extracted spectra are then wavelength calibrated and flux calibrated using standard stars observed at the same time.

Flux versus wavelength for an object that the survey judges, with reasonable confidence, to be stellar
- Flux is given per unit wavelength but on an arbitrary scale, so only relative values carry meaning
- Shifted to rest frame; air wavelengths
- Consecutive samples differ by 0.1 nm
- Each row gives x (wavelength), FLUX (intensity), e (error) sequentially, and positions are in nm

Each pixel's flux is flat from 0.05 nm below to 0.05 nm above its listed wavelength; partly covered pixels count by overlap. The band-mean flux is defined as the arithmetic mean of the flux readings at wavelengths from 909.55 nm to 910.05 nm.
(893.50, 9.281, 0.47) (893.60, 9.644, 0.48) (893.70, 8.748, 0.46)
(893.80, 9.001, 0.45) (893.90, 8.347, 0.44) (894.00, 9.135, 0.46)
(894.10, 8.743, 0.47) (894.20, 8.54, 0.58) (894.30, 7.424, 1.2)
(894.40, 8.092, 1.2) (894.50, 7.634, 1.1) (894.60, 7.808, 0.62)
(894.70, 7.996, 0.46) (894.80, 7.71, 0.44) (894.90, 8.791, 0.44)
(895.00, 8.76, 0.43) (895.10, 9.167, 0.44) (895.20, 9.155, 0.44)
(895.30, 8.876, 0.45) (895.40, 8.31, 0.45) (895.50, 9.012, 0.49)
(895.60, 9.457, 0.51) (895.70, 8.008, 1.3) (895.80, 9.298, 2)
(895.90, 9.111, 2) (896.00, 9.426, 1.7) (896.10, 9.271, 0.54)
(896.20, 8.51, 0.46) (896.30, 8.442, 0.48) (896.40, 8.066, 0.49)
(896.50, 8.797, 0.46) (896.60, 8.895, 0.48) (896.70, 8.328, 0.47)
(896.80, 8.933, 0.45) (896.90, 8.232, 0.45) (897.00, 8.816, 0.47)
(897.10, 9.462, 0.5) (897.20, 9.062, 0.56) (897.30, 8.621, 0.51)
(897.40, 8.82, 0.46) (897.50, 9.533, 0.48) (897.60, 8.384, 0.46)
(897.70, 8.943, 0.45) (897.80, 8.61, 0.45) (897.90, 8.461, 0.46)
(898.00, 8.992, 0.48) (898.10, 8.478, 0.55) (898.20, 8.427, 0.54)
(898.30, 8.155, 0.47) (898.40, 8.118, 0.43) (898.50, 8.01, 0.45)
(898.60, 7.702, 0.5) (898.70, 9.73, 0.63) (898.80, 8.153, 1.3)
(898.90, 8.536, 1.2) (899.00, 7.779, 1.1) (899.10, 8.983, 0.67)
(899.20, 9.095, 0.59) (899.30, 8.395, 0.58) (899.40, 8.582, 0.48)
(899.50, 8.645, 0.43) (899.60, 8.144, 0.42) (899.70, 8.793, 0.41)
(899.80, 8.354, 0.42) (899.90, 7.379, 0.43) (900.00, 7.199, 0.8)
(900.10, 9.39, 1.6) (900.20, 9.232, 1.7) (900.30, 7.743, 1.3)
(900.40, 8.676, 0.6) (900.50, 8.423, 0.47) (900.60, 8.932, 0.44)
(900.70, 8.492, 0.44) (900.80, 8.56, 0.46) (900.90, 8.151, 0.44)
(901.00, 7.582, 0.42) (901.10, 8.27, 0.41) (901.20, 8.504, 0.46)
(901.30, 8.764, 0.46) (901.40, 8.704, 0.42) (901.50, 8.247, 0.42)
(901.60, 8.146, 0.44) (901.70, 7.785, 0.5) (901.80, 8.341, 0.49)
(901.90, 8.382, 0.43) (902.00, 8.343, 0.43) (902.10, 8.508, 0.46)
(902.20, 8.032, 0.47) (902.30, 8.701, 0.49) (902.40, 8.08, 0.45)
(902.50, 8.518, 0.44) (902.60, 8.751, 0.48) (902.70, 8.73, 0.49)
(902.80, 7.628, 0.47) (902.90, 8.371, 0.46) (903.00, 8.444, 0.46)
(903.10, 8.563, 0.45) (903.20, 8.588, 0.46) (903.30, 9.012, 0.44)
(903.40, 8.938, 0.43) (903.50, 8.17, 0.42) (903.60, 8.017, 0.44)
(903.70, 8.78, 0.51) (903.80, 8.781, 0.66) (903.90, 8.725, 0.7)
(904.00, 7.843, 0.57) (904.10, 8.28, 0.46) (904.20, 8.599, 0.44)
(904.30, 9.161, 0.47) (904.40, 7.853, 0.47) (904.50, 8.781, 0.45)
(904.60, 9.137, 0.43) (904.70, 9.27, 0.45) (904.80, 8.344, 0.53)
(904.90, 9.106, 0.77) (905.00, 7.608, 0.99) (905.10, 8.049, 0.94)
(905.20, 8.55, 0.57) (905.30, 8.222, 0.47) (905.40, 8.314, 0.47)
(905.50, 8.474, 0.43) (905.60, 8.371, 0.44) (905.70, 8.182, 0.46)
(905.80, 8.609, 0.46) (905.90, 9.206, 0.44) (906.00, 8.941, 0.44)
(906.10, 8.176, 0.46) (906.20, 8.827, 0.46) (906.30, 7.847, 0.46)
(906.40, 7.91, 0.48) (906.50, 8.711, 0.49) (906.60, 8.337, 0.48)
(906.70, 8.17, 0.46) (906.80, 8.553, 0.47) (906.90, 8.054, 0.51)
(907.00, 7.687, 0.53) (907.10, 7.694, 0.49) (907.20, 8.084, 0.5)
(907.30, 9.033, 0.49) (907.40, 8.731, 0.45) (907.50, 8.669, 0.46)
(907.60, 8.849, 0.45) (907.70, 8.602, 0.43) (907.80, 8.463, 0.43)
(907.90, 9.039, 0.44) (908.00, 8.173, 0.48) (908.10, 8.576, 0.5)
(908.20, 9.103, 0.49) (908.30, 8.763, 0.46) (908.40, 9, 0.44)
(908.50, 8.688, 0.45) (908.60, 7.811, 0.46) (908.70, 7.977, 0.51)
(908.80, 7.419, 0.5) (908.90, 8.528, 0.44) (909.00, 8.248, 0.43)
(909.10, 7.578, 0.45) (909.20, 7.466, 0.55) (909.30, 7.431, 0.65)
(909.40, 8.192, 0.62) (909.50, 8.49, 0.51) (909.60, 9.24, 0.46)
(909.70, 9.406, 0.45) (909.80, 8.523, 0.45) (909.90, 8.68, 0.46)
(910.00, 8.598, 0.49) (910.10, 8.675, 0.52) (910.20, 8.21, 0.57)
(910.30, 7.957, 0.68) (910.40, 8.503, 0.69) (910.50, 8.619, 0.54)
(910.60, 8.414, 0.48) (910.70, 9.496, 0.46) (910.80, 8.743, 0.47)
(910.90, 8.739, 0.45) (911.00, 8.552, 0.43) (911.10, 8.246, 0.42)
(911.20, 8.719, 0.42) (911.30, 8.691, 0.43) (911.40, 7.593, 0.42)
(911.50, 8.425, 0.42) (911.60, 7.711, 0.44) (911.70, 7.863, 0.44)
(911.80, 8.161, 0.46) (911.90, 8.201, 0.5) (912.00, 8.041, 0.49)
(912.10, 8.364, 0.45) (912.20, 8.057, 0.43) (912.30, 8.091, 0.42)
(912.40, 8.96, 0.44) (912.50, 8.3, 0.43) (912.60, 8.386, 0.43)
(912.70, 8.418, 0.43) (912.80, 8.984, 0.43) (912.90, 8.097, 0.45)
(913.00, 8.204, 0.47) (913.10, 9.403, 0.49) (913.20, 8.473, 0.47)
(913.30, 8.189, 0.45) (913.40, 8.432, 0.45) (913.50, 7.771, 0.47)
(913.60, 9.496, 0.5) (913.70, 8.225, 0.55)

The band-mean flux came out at 8.89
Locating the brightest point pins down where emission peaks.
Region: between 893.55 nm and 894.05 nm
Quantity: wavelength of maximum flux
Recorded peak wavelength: 893.60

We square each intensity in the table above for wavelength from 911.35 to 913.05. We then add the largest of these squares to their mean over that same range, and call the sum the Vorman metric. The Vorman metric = 149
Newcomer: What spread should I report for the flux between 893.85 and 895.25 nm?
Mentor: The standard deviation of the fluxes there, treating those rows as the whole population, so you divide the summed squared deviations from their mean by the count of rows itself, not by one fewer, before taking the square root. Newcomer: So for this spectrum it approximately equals 0.58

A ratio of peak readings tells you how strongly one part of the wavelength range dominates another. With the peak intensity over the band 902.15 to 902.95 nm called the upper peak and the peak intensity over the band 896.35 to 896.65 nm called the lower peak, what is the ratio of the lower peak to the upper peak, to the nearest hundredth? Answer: 1.02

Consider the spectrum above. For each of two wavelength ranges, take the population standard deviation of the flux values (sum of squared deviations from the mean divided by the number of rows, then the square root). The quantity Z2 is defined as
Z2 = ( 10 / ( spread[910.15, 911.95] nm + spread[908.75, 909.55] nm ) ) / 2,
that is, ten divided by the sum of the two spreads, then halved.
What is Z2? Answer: 5.57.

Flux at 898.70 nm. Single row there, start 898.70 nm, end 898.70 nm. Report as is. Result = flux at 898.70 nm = 9.73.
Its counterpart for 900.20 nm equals 9.232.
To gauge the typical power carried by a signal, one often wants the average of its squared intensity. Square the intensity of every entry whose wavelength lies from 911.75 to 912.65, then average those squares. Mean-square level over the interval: 69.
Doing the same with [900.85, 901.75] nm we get 68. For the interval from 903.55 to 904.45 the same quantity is 72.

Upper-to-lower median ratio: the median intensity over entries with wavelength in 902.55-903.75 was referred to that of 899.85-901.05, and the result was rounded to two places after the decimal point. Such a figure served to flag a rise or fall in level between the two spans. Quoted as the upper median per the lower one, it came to 1.01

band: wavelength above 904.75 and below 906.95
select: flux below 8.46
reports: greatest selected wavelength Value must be 906.90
